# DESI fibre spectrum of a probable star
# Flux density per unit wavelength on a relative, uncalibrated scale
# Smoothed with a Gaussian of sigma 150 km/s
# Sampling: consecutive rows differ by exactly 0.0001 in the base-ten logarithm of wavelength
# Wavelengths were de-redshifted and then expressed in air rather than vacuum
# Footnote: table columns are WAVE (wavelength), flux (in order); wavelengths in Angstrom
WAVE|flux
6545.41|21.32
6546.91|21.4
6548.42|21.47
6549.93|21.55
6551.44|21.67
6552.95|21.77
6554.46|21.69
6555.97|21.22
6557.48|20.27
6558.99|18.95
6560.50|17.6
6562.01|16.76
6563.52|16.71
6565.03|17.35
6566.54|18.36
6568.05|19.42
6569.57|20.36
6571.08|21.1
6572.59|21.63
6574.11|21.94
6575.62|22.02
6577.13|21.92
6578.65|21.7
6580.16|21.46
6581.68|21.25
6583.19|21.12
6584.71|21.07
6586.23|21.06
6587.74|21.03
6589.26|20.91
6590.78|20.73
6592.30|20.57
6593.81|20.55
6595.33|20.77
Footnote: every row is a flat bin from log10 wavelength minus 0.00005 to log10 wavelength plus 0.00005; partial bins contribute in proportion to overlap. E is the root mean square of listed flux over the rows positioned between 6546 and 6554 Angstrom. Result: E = 21.6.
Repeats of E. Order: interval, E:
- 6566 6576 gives 20.7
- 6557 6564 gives 18.1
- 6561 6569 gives 17.8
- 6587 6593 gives 20.8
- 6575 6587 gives 21.5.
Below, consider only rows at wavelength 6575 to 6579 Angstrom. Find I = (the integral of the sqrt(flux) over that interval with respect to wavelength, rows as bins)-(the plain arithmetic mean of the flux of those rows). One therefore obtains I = -3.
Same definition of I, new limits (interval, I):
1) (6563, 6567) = -1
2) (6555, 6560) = 2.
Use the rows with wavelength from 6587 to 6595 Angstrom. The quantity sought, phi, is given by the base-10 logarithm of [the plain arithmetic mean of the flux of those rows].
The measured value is 1.32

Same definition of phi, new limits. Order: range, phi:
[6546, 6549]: 1.33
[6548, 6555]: 1.34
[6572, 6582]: 1.34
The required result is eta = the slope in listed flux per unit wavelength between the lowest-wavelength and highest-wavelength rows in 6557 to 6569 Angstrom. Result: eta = -0.08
